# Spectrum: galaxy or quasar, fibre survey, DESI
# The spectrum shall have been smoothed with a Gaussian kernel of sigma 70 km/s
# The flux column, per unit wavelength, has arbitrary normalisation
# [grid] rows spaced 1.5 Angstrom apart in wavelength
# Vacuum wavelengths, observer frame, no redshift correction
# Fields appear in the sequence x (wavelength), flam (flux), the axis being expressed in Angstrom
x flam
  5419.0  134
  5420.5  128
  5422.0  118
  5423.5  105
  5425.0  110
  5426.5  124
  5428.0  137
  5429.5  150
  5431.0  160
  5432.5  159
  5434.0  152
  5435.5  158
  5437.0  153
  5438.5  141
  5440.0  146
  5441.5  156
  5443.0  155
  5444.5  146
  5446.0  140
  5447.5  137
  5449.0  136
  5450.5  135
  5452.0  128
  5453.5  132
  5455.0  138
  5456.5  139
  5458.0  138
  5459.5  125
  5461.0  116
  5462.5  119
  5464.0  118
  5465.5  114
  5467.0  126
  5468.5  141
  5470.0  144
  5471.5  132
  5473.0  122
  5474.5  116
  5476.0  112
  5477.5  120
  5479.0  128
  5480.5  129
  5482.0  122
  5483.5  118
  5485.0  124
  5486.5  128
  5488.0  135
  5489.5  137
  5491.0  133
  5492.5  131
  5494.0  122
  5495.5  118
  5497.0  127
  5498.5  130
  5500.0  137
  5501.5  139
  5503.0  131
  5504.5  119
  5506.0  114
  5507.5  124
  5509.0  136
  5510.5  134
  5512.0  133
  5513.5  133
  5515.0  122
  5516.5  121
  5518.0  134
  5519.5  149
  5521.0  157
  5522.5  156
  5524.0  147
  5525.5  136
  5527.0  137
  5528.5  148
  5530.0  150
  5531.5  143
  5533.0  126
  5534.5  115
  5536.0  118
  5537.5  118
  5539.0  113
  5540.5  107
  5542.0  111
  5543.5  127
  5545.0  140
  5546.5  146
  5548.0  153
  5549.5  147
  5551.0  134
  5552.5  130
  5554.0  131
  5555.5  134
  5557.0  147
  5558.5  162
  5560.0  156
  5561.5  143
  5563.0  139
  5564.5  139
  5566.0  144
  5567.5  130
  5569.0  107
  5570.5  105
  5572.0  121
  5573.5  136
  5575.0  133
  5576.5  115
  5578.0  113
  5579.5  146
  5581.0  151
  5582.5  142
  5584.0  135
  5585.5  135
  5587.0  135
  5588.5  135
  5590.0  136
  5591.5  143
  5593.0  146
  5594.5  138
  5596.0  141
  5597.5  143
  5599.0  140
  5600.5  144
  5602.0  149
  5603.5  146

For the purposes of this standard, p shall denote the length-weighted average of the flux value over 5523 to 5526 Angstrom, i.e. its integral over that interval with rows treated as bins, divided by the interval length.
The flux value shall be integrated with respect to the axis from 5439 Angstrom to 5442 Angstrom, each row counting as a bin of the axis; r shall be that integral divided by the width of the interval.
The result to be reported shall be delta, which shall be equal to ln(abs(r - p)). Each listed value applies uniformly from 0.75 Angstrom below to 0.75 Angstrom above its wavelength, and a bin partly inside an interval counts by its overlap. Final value 1.9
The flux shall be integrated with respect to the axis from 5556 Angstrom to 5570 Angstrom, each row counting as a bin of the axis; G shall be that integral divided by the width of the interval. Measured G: 140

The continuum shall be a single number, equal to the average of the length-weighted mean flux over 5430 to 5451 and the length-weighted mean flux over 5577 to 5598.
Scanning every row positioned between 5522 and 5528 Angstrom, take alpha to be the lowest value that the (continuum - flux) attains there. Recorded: -13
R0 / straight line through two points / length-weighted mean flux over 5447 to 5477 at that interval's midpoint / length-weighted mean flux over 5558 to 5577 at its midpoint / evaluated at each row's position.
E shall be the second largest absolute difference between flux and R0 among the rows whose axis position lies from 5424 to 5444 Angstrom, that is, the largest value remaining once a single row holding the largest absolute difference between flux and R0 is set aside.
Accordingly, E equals 32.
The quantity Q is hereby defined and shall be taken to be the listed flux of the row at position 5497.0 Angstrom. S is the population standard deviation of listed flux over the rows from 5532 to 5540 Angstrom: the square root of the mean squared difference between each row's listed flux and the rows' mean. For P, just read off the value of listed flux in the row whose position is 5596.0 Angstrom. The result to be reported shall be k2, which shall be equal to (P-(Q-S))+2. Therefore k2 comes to 20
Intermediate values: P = 141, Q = 127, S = 4.4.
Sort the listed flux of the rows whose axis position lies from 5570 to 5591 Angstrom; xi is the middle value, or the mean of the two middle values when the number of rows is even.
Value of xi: 135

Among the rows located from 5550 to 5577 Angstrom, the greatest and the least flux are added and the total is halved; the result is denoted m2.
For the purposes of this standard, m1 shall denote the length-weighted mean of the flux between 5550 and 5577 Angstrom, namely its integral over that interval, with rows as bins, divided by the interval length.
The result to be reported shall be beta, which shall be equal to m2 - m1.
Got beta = -0.5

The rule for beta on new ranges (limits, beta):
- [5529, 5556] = -0.3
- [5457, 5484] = 3.4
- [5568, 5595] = -3.7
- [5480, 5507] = -0.9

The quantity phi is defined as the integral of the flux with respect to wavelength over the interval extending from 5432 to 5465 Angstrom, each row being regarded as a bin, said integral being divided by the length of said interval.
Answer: 139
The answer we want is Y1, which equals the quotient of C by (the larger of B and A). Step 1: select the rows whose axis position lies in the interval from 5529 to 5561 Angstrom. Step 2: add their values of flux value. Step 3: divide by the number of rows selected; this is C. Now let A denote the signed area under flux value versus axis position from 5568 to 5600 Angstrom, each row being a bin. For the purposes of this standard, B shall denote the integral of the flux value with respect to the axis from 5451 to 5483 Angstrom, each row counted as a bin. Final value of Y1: 0.0314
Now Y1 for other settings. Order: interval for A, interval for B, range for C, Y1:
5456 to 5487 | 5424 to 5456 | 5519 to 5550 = 0.0298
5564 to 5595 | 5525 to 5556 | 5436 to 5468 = 0.0329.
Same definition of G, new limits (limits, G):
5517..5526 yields 146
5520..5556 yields 134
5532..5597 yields 133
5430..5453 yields 147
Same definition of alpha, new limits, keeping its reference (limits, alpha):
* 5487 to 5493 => 6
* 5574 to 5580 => -3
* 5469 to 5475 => -1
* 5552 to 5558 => -4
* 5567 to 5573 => 13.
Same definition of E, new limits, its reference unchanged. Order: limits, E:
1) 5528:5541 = 19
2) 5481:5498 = 11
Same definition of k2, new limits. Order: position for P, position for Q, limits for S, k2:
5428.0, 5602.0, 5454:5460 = -4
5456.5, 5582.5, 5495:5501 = 6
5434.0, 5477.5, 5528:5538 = 48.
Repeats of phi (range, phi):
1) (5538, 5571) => 134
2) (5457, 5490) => 126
